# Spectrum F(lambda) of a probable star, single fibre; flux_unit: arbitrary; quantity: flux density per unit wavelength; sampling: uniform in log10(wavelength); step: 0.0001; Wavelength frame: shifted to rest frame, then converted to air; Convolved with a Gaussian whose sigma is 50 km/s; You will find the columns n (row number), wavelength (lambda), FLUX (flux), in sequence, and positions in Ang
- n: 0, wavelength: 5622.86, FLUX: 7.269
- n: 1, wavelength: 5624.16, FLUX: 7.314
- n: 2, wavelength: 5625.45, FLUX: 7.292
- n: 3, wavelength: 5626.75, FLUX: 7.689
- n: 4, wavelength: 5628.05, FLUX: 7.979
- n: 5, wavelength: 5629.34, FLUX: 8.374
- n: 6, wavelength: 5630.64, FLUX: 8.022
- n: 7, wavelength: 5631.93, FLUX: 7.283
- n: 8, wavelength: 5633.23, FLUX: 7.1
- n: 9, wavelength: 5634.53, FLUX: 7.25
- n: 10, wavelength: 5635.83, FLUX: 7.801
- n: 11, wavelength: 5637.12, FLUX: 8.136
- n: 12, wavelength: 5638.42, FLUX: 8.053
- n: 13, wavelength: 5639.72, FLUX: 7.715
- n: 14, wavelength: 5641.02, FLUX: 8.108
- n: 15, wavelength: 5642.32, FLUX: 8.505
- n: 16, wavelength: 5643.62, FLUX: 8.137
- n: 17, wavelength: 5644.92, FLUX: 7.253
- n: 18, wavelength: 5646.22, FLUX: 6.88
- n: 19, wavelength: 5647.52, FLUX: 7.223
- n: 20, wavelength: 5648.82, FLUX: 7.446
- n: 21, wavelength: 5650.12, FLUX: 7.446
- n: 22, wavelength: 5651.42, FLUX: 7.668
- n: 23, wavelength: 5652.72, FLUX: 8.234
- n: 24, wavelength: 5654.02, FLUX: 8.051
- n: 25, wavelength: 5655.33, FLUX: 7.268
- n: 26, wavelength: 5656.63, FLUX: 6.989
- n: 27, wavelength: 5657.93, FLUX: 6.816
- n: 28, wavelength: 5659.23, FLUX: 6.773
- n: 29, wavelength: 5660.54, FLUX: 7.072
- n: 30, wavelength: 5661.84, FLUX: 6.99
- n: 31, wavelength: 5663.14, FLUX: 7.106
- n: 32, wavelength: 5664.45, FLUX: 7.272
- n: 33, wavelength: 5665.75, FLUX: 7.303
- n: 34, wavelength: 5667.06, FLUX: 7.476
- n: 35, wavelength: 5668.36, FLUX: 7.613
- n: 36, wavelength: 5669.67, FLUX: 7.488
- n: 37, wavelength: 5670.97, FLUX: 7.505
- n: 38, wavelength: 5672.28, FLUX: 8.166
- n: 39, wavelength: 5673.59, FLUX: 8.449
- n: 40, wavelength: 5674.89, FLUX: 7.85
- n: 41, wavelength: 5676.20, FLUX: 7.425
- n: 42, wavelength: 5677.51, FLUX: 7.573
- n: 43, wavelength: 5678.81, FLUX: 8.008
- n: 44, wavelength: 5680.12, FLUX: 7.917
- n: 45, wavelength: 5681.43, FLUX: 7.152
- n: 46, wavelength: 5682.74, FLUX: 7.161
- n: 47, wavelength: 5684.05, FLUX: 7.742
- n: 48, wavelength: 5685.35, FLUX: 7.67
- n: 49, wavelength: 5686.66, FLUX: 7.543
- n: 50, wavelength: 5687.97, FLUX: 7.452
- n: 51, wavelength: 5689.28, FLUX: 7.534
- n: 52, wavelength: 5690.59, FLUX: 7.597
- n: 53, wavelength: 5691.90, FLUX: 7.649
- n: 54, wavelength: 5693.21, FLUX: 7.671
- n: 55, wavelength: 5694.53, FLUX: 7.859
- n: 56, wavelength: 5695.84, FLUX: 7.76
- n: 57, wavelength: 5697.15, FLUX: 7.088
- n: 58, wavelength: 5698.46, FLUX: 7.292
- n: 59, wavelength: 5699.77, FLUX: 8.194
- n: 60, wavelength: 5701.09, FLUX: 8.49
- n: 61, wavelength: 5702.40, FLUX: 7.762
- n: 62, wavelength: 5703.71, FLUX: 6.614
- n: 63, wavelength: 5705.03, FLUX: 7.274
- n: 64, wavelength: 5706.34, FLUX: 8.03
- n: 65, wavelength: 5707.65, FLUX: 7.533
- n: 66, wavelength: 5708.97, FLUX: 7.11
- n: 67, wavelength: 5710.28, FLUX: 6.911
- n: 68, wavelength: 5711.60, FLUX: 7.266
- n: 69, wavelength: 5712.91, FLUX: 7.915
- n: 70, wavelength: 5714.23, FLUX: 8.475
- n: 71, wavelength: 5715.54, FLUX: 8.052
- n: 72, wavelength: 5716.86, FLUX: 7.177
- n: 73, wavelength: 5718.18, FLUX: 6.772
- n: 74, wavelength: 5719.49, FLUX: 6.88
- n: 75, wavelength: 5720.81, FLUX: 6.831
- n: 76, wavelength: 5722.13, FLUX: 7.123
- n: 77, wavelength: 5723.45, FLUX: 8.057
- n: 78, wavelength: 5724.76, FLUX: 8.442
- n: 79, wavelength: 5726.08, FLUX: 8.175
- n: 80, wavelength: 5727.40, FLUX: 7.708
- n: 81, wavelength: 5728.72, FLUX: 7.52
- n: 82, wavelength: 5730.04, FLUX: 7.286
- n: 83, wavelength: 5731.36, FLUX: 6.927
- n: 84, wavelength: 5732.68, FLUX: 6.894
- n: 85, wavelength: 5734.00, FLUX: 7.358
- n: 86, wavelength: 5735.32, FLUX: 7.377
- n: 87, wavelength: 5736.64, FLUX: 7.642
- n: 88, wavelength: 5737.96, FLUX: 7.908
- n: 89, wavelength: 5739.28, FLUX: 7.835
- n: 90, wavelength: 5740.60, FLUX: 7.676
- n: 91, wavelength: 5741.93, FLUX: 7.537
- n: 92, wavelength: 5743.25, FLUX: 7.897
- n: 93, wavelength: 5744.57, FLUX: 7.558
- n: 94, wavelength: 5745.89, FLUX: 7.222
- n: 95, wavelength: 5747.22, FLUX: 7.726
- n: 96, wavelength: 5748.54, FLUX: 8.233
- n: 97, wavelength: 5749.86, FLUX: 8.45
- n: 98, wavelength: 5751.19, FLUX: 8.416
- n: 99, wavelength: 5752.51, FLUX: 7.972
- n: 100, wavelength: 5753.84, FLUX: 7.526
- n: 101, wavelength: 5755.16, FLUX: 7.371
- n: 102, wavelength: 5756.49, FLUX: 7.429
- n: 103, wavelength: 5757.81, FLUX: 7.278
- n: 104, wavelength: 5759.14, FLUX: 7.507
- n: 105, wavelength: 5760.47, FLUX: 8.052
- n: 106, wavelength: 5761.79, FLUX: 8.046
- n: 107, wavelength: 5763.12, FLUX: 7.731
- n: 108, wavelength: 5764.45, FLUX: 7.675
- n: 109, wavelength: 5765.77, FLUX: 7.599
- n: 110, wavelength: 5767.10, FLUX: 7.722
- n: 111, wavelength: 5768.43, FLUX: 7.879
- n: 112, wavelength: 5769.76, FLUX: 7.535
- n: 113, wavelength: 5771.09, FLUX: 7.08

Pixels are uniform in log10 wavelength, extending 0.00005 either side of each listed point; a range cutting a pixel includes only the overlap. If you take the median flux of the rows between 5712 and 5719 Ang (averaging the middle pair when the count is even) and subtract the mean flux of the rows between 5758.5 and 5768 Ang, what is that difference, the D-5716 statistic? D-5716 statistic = 0.15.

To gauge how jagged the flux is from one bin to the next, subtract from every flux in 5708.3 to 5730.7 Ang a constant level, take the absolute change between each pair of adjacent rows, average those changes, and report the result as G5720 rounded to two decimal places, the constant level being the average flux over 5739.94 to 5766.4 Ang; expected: 0.40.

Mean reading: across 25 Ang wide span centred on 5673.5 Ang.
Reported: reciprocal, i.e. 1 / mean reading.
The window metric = 0.1321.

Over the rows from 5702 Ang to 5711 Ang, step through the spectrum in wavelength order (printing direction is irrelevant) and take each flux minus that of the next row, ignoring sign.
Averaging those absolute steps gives 0.61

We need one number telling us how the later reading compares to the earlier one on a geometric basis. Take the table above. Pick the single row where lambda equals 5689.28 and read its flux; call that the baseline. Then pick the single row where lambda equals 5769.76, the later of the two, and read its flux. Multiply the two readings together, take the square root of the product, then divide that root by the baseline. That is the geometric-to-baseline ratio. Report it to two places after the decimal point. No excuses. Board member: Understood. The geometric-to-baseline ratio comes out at 1.00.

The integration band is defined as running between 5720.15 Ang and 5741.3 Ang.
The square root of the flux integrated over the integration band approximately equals 12.6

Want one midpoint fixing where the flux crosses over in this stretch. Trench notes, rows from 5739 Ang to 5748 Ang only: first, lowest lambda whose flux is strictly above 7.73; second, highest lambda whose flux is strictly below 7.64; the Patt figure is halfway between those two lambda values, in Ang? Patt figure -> 5742.6 Ang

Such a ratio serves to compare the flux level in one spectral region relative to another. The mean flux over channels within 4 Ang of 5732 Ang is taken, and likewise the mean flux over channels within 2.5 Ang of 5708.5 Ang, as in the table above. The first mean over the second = 0.98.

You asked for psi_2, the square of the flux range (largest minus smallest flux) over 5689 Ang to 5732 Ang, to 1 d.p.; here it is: 3.5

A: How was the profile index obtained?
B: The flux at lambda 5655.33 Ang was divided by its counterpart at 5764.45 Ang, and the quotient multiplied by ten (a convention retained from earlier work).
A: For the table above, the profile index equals 9.5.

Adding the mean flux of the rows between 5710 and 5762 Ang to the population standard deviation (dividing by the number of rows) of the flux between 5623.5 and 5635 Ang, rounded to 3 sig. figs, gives 8.03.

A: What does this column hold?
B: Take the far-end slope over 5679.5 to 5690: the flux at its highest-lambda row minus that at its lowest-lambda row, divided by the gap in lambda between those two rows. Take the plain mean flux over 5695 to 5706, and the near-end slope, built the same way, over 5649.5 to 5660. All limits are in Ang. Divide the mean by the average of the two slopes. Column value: -131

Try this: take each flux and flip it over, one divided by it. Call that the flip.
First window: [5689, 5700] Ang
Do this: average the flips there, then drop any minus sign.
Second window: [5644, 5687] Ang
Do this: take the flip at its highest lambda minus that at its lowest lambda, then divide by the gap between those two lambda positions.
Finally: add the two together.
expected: 0.131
